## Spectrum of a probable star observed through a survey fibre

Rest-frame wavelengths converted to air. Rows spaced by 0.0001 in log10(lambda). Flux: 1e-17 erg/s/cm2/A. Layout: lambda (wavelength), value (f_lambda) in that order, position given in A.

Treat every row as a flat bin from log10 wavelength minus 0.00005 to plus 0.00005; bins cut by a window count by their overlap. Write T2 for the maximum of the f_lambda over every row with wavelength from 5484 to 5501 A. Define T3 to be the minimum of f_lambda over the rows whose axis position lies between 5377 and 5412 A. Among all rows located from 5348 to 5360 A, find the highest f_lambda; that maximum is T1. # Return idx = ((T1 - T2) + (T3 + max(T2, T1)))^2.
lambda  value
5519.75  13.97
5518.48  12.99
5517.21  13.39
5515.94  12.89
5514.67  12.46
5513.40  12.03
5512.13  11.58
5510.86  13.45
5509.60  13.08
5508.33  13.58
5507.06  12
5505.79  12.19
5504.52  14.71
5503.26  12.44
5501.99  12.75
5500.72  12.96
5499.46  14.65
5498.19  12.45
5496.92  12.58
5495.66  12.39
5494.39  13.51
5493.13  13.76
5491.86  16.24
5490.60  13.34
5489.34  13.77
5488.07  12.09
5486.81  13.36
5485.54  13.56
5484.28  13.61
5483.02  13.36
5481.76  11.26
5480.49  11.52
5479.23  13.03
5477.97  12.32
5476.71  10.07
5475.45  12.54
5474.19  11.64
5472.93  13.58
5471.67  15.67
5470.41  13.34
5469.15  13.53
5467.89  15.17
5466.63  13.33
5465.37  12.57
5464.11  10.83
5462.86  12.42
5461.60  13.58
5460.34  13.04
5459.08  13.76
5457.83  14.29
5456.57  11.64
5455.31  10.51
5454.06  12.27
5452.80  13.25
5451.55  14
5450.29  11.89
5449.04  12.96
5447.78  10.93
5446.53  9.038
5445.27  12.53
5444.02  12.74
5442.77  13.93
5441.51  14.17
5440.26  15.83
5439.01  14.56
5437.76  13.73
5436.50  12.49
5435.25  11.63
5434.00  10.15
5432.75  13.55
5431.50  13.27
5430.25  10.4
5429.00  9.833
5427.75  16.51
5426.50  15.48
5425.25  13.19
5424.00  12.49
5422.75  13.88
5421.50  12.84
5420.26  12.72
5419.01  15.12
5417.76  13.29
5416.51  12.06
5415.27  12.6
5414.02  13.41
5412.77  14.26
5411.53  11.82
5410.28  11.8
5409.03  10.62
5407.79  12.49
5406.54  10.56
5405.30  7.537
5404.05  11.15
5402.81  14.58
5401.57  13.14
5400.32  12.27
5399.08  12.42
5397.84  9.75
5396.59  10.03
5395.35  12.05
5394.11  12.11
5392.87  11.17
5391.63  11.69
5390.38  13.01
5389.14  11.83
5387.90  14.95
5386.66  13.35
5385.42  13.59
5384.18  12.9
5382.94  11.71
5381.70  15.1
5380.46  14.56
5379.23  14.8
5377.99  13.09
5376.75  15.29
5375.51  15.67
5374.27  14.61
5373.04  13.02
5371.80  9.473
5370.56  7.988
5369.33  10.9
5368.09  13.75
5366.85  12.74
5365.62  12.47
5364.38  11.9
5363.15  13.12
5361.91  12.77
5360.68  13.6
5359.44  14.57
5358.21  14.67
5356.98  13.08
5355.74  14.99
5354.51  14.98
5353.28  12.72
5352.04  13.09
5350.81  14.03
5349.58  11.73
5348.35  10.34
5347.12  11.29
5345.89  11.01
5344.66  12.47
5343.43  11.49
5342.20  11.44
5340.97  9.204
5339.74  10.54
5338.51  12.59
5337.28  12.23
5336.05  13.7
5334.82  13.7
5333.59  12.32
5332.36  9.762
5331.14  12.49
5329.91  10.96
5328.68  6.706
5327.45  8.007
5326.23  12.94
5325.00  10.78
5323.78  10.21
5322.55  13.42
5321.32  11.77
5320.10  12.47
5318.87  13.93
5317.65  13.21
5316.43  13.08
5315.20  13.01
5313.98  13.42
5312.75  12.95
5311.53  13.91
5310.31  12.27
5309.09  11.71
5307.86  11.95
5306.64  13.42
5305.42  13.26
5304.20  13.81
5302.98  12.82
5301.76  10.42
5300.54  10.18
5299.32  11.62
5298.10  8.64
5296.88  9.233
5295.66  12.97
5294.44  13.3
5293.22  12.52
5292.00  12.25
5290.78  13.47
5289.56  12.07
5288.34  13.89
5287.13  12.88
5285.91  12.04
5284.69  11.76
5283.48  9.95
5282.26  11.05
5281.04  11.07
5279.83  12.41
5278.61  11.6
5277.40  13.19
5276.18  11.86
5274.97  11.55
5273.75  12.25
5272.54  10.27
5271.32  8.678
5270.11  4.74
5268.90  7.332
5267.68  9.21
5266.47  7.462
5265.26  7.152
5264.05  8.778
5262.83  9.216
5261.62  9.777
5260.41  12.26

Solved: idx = 507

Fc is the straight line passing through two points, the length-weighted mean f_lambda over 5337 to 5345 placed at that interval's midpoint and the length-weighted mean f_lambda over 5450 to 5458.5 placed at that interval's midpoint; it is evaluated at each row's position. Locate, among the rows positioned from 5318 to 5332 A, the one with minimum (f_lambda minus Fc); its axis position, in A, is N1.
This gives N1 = 5328.68 A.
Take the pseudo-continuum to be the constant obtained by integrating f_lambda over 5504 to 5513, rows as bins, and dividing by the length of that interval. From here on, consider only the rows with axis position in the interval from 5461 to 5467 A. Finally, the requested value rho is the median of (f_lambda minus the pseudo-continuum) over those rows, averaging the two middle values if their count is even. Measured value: -0.3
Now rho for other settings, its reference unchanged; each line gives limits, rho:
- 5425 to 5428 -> 2.6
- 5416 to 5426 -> 0.1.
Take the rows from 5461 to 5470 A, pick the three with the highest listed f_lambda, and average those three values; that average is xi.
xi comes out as 14.1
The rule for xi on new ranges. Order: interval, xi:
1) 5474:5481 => 12.6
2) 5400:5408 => 13.4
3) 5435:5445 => 14.9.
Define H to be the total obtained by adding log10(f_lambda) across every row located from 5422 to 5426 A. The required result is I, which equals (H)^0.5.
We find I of 1.83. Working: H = 3.36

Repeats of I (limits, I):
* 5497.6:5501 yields 1.84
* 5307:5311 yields 1.80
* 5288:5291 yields 1.83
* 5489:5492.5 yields 1.86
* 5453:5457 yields 1.78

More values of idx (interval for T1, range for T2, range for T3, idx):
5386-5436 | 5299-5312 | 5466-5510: 851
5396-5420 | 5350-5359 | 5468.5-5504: 641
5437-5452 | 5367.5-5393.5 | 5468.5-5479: 679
